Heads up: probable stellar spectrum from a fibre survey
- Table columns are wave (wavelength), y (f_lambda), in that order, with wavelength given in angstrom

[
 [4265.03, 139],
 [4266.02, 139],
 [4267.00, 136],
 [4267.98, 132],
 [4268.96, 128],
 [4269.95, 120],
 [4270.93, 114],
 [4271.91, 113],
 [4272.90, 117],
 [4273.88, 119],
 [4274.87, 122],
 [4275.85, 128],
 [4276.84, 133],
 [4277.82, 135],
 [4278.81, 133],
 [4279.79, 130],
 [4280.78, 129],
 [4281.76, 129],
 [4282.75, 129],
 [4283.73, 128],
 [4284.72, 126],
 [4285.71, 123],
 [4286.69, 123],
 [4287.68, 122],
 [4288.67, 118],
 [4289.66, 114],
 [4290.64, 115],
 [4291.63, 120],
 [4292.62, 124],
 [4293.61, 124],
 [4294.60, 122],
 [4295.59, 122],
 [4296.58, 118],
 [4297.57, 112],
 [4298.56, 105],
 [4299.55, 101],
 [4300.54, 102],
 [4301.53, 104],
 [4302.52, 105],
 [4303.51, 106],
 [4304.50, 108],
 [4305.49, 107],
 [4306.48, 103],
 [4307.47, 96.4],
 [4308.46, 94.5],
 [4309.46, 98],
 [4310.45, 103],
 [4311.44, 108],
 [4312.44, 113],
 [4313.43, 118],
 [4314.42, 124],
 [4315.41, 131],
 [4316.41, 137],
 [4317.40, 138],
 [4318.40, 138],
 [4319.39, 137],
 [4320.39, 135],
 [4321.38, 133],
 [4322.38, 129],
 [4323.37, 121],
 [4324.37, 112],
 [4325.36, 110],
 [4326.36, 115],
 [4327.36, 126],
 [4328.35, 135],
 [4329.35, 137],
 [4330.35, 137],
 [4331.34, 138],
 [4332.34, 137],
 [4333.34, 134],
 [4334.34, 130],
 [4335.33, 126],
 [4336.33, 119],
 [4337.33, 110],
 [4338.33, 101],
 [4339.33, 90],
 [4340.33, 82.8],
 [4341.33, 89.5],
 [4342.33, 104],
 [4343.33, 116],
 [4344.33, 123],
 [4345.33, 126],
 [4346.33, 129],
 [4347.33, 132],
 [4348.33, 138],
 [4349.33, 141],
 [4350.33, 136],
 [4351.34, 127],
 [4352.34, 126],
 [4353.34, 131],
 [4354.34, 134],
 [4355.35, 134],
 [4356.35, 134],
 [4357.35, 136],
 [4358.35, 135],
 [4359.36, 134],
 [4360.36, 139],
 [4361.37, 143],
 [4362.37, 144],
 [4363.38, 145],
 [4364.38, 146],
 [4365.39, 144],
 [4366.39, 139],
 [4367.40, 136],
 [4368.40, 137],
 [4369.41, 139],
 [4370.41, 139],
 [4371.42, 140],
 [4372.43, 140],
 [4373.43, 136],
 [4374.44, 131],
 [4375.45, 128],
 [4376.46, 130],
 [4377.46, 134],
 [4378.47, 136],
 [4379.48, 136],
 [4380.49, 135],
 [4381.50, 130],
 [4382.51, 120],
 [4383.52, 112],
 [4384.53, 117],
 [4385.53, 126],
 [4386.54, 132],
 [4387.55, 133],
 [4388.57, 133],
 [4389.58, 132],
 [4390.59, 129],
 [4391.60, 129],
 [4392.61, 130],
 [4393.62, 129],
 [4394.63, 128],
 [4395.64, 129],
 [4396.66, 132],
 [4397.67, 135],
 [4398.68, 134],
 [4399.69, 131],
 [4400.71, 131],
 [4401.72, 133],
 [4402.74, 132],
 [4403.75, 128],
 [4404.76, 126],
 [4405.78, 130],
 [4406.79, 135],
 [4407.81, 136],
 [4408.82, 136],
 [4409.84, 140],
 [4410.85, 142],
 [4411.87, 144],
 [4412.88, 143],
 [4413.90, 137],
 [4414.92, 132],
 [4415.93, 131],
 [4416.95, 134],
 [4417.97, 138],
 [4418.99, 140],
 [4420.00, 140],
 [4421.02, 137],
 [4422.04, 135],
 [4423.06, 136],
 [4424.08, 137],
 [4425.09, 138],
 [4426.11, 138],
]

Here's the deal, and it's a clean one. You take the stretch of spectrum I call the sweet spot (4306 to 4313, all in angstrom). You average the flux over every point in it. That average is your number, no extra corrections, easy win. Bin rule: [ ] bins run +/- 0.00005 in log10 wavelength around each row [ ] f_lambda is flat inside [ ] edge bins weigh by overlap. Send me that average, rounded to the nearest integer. 102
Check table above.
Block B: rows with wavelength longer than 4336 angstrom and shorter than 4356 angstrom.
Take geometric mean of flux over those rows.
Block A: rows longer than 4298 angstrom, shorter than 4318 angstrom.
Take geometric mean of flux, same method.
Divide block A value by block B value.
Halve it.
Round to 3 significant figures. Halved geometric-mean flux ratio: 0.463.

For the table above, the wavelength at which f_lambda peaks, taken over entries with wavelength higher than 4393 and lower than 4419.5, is 4411.87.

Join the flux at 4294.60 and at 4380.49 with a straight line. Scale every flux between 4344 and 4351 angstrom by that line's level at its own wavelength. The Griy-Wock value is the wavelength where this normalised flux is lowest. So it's 4344.33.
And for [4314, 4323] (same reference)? 4314.42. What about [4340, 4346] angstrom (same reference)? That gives 4340.33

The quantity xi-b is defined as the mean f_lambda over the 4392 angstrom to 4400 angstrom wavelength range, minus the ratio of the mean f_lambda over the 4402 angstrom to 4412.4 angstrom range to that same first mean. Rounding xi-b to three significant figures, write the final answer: 130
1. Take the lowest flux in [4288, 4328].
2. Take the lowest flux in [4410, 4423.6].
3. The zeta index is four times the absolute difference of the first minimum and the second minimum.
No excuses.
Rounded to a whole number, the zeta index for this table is 146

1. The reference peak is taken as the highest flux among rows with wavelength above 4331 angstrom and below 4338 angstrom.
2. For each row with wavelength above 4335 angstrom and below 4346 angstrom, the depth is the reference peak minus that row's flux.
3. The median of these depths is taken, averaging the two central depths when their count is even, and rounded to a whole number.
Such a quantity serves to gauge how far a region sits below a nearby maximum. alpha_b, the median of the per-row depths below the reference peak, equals 28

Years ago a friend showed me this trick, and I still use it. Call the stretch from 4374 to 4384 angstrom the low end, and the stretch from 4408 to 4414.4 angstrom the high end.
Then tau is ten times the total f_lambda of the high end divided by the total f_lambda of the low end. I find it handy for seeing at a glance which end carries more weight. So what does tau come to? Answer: 6.5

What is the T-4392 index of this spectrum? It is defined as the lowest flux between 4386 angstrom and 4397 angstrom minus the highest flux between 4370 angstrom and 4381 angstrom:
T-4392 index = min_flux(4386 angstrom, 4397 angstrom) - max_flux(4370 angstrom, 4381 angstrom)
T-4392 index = -12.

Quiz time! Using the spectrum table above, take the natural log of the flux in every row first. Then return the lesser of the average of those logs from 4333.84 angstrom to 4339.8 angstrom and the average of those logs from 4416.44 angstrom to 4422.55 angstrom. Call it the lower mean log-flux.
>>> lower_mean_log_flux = 4.72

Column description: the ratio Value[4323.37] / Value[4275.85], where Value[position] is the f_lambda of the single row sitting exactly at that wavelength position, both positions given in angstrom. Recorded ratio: 0.95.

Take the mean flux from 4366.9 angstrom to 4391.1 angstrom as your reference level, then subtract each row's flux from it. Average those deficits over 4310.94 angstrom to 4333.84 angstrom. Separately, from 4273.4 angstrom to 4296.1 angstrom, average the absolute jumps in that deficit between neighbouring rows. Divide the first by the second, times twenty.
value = 34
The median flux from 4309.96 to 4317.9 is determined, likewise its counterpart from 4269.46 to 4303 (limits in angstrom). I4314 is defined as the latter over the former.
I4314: 1.01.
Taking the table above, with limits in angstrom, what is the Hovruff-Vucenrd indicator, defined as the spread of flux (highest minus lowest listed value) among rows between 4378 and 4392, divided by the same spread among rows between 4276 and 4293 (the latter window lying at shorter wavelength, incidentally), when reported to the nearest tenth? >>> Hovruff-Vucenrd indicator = 1.1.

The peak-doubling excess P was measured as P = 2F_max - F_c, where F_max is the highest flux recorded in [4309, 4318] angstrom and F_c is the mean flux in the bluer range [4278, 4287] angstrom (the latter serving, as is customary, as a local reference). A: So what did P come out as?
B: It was 148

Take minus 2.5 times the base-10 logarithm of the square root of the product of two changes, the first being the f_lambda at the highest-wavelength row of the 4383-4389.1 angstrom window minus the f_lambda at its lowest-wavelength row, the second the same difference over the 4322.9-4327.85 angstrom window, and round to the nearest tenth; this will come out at -2.5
